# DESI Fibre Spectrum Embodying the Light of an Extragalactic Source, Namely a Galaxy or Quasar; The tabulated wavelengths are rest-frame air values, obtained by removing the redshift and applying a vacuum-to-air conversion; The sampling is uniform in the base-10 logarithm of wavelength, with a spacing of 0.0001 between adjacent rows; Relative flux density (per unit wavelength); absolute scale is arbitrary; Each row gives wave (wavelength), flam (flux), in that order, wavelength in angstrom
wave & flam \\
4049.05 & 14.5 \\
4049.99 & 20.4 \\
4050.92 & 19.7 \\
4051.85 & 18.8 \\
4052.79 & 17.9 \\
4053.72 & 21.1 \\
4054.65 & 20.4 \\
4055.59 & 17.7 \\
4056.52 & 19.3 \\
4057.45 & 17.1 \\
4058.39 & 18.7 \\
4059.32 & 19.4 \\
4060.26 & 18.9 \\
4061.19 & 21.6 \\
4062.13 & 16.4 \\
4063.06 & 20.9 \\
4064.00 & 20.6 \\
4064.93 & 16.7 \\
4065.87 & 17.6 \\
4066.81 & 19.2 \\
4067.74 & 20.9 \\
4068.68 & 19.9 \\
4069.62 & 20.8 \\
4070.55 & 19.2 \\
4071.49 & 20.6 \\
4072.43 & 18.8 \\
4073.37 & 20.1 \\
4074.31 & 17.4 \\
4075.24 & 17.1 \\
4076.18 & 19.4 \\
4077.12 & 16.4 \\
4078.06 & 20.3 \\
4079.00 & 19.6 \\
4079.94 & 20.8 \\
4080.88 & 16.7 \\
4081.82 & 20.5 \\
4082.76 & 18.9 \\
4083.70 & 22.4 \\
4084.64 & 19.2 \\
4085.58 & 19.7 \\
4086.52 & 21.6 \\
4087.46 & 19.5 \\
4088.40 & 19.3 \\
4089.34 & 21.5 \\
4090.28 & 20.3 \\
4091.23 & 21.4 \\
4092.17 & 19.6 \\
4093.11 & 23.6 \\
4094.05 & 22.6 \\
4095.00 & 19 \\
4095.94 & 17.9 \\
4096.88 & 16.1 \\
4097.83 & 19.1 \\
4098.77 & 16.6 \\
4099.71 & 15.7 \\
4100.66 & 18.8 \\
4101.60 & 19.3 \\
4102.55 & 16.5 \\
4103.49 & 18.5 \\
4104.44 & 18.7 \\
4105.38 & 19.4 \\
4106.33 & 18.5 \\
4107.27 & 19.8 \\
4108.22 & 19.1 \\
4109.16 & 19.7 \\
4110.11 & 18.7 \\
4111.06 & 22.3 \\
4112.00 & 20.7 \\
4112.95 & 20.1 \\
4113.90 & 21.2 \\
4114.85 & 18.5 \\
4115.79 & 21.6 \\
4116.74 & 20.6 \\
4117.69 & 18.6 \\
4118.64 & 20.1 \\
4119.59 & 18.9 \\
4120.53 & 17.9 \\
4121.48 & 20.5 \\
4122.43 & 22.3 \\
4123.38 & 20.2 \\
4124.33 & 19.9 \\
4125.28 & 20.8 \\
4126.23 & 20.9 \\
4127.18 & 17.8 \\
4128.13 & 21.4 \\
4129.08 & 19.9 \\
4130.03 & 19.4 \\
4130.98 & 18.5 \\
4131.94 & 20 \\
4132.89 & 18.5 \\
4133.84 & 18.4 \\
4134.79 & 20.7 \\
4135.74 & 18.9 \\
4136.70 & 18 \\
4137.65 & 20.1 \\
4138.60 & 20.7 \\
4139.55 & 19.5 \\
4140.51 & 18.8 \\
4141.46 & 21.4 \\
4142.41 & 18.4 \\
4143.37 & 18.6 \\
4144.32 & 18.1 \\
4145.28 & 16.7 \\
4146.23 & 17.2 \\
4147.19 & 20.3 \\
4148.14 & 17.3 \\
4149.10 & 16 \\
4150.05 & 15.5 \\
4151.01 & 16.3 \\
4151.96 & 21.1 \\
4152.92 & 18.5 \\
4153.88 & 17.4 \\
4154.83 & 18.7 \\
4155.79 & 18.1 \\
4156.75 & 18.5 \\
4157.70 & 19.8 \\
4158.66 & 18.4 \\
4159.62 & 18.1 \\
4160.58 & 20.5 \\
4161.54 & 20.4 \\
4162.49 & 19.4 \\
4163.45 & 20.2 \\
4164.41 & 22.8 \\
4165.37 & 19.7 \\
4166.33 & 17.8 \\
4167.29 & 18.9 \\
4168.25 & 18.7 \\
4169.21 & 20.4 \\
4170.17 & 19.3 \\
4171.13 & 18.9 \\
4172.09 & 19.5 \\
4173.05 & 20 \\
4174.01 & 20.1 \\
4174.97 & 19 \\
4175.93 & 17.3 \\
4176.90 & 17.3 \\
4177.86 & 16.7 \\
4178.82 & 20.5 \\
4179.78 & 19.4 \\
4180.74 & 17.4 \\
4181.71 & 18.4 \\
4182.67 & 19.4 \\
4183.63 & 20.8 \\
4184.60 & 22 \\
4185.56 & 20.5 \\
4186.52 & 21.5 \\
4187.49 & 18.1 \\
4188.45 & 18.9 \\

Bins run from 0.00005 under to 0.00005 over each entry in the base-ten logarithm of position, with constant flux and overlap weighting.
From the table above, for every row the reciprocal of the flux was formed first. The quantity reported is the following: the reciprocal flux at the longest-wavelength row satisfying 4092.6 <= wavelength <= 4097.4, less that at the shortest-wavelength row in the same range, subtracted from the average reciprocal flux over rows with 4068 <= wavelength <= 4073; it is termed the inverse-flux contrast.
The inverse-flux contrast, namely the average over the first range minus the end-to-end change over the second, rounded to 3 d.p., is 0.031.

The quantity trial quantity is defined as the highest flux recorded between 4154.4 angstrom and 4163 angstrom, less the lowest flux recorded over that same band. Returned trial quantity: 2.4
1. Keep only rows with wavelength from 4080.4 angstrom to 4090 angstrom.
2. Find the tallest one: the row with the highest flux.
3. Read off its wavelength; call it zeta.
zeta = 4083.70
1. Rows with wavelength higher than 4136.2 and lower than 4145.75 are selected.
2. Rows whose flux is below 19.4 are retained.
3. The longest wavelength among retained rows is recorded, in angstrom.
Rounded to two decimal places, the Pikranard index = 4145.28 angstrom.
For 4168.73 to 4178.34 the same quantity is 4177.86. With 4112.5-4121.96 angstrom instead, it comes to 4120.53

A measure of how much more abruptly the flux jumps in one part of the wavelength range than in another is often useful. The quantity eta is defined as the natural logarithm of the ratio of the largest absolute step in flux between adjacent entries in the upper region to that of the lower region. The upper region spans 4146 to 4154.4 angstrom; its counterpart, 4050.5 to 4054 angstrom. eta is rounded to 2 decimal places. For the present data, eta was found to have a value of 0.41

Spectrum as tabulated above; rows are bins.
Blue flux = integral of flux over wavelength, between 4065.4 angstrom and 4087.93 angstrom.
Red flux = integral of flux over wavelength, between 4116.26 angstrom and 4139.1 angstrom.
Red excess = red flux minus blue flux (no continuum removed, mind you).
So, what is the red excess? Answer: 12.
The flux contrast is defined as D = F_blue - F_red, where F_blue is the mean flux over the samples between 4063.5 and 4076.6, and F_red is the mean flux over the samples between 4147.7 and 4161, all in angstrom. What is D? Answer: 1.0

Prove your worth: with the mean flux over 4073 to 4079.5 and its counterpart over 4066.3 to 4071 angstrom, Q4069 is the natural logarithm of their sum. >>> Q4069 3.65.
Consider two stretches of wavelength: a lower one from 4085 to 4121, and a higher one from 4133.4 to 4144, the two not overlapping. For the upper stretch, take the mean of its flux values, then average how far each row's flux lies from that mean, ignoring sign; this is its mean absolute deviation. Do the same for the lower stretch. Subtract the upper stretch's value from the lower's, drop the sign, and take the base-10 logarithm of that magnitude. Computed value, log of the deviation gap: -0.47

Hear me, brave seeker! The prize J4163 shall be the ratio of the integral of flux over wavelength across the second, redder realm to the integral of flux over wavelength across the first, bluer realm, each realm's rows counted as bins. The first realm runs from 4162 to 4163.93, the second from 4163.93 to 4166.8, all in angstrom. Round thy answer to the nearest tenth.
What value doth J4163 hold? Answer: 1.5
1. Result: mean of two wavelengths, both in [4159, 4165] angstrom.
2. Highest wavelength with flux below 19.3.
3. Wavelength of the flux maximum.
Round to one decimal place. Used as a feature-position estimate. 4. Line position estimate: 4162.0 angstrom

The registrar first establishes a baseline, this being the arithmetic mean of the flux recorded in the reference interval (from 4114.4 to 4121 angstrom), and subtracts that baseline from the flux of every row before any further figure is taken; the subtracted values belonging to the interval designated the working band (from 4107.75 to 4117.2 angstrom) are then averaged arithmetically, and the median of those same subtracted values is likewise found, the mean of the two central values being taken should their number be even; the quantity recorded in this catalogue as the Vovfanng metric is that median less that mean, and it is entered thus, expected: 0.10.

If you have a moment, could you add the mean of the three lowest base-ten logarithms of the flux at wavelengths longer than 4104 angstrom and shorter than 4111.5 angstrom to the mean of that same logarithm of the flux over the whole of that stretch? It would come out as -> 2.56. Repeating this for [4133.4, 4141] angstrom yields 2.55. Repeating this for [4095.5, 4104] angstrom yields 2.45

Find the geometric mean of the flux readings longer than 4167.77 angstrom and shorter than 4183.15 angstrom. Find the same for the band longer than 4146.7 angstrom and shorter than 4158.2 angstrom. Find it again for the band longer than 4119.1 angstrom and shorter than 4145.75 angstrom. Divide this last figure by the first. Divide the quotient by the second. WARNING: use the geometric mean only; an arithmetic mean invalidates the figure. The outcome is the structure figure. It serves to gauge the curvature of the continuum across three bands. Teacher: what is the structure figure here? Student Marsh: 0.057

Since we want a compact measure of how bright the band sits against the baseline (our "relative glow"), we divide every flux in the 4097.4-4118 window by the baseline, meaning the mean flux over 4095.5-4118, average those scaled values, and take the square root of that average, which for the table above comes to 1.00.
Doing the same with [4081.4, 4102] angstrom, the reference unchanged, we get 1.02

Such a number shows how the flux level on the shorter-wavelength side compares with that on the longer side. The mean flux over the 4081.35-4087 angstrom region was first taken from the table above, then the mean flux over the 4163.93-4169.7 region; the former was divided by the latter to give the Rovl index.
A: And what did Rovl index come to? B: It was 1.03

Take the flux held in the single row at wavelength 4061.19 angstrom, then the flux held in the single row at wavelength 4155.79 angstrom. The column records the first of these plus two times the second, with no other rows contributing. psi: 57.8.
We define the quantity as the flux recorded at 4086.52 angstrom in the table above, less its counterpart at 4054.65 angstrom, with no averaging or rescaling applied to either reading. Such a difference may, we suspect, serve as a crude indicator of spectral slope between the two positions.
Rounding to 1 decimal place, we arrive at 1.2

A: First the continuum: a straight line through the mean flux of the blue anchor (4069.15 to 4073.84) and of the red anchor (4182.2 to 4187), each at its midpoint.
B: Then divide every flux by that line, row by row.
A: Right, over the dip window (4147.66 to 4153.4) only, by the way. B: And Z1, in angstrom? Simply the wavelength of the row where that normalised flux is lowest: 4150.05 angstrom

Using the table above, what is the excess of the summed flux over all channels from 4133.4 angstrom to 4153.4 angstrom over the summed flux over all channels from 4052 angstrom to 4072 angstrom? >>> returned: -14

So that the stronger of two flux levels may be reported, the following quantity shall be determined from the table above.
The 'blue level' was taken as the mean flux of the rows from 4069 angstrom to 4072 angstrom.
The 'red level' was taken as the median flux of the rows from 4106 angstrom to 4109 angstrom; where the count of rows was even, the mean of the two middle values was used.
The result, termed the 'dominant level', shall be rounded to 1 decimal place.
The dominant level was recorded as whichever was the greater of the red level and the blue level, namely 20.2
